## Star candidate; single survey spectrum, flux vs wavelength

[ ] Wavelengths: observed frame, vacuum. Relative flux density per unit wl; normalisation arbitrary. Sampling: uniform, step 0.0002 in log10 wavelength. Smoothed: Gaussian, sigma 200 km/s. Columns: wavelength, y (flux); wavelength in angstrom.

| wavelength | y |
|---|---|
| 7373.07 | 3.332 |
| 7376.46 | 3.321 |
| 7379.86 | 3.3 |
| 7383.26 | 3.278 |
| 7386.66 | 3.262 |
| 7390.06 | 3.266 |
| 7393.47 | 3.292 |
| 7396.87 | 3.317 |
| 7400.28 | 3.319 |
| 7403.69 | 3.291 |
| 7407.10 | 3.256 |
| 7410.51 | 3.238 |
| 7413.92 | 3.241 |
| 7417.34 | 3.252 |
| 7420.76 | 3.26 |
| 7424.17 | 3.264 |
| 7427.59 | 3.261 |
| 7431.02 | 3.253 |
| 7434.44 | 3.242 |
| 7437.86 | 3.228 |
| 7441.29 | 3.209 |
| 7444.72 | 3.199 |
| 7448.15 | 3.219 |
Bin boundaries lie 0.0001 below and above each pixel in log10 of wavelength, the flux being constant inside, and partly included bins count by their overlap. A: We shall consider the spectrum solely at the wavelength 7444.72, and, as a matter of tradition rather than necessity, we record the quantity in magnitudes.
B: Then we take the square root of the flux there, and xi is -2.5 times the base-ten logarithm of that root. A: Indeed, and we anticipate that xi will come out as -0.631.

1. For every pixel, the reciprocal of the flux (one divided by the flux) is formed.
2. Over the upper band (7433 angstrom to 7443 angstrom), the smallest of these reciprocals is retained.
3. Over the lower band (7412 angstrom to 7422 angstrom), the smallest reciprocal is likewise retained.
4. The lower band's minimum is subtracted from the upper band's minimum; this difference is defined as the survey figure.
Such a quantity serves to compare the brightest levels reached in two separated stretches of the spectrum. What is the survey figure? 0.0017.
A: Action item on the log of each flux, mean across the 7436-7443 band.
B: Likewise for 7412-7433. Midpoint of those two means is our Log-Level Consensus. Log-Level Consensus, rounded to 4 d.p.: 0.5101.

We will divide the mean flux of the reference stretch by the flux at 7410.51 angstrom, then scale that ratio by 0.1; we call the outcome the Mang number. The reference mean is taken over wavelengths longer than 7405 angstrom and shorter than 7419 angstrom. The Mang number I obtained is 0.1003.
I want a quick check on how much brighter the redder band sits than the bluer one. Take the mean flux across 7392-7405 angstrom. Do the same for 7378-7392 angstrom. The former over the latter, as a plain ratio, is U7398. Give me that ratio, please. 1.01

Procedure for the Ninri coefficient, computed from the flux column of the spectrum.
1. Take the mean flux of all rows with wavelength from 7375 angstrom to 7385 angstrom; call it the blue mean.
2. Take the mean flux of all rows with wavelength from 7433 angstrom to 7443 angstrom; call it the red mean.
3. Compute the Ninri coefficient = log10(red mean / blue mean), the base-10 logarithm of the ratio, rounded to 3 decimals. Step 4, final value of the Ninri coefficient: -0.010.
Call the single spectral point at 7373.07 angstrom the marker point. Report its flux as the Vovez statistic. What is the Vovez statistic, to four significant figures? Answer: 3.332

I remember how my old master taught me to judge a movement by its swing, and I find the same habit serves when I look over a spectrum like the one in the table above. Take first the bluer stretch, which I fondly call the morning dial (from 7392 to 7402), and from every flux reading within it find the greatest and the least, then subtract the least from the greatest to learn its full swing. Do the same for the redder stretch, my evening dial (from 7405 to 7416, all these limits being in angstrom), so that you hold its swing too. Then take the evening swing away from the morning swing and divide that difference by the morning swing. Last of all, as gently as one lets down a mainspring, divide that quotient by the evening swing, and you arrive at 19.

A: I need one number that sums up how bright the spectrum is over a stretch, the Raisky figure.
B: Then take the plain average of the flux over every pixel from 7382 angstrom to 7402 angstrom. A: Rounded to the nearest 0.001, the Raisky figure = 3.289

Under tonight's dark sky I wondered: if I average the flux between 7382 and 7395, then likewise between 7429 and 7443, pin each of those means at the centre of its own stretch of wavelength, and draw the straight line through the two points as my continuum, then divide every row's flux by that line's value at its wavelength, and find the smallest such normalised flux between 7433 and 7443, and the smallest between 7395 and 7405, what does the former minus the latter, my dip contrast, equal -0.015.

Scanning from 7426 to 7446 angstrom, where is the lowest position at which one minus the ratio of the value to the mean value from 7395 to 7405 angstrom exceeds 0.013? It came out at 7427.59 angstrom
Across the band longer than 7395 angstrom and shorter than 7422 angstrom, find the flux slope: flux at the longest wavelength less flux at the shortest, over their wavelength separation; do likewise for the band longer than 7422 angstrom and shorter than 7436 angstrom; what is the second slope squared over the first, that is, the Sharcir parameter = -0.0019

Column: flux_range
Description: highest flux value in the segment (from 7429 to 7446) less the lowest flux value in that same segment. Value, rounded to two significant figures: 0.054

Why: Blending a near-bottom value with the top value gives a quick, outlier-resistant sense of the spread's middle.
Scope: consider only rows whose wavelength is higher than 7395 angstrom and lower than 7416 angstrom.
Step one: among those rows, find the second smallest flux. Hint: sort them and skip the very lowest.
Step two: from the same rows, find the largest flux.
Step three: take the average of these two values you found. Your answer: 3.28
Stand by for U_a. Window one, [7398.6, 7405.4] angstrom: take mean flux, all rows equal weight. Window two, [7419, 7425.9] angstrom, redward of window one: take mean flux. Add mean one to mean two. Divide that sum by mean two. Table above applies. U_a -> 2.01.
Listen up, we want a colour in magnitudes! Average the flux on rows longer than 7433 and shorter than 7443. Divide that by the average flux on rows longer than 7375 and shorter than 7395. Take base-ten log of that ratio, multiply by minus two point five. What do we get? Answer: 0.020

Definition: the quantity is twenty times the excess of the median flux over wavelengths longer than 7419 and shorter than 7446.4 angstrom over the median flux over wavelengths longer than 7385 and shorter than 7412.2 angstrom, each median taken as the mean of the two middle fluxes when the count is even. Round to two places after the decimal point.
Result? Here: -0.62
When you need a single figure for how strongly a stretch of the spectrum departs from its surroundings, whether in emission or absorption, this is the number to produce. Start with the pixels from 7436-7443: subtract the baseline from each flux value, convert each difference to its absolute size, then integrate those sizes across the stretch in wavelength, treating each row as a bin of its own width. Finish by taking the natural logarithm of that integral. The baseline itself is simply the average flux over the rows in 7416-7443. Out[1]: -1.7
